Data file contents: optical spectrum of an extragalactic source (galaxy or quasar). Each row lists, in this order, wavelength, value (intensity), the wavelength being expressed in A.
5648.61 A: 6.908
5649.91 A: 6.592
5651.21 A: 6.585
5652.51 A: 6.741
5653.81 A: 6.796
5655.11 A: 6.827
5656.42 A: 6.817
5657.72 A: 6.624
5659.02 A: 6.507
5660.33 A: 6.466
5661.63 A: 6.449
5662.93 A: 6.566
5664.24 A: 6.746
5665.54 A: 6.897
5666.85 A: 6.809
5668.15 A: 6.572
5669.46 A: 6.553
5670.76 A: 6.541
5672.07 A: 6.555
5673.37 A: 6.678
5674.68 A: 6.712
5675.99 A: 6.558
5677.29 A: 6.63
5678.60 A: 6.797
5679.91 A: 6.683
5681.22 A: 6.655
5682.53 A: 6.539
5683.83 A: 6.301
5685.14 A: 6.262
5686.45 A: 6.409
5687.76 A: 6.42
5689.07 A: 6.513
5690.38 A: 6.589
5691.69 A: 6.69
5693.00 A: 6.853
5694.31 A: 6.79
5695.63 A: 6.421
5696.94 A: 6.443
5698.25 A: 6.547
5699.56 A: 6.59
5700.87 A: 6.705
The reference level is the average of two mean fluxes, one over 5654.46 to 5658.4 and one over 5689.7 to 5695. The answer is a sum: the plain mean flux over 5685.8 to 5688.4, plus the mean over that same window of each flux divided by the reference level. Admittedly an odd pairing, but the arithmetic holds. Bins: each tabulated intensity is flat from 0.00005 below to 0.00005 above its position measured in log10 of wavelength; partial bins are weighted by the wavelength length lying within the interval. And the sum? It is 7.37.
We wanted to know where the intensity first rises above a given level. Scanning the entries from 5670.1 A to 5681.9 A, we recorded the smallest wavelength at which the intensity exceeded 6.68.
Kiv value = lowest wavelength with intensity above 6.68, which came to 5674.68 A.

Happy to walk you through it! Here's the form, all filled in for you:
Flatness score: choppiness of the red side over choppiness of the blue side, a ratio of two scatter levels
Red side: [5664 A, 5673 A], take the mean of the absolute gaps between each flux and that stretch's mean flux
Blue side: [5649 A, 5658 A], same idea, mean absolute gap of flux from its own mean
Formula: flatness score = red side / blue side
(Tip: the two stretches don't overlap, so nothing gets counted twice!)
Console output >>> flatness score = 1.3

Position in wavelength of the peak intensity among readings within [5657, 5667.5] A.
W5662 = 5665.54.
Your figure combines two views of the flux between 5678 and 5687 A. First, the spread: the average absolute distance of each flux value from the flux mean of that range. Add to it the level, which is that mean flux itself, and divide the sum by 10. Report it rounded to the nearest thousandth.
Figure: 0.669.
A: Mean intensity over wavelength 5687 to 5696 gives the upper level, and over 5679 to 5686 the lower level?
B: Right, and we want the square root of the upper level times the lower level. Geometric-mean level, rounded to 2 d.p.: 6.55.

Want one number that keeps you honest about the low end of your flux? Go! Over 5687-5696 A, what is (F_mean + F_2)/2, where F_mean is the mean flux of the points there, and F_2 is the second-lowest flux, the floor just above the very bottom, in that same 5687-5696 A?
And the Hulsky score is 6.52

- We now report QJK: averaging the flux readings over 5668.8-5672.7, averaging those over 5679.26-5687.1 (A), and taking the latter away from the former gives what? 0.07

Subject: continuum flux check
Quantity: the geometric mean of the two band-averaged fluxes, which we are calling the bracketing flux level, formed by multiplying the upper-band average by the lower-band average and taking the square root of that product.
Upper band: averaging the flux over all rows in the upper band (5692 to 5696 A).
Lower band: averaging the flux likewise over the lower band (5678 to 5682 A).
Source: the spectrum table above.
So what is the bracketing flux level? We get 6.70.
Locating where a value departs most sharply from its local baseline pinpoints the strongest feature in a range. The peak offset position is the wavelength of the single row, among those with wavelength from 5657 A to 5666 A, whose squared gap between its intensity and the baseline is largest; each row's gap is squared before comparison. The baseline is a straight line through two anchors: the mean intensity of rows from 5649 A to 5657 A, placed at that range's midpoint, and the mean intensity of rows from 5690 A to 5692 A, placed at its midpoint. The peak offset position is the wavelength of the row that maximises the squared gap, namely 5661.63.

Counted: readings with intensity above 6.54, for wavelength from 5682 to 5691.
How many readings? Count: 1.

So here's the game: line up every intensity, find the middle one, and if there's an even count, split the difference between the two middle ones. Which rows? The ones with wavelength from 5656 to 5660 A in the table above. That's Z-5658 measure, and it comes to 6.62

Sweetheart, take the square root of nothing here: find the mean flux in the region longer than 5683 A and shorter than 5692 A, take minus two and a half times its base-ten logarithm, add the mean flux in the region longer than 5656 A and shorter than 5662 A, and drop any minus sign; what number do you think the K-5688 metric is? 4.55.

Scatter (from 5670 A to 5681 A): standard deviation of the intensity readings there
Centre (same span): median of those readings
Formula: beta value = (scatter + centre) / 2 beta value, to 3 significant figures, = 3.37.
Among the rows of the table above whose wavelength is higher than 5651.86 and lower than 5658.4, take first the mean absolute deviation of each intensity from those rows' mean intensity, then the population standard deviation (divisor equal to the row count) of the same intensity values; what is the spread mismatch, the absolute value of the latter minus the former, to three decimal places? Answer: 0.012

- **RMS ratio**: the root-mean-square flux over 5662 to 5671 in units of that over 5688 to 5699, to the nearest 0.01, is 1.01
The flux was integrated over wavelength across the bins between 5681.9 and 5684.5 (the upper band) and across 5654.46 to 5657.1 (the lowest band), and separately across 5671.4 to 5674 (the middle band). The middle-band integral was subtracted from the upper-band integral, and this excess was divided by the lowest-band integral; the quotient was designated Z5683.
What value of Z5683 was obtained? -0.027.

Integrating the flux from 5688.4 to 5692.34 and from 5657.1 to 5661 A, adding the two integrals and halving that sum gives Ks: 25.7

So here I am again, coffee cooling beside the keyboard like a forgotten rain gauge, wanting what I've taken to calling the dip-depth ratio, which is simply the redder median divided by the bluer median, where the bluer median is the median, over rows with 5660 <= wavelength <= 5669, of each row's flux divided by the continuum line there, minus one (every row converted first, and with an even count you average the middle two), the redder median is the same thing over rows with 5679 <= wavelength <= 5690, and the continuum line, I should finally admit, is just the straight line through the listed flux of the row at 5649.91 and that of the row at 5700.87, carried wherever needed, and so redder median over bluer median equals 3.8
